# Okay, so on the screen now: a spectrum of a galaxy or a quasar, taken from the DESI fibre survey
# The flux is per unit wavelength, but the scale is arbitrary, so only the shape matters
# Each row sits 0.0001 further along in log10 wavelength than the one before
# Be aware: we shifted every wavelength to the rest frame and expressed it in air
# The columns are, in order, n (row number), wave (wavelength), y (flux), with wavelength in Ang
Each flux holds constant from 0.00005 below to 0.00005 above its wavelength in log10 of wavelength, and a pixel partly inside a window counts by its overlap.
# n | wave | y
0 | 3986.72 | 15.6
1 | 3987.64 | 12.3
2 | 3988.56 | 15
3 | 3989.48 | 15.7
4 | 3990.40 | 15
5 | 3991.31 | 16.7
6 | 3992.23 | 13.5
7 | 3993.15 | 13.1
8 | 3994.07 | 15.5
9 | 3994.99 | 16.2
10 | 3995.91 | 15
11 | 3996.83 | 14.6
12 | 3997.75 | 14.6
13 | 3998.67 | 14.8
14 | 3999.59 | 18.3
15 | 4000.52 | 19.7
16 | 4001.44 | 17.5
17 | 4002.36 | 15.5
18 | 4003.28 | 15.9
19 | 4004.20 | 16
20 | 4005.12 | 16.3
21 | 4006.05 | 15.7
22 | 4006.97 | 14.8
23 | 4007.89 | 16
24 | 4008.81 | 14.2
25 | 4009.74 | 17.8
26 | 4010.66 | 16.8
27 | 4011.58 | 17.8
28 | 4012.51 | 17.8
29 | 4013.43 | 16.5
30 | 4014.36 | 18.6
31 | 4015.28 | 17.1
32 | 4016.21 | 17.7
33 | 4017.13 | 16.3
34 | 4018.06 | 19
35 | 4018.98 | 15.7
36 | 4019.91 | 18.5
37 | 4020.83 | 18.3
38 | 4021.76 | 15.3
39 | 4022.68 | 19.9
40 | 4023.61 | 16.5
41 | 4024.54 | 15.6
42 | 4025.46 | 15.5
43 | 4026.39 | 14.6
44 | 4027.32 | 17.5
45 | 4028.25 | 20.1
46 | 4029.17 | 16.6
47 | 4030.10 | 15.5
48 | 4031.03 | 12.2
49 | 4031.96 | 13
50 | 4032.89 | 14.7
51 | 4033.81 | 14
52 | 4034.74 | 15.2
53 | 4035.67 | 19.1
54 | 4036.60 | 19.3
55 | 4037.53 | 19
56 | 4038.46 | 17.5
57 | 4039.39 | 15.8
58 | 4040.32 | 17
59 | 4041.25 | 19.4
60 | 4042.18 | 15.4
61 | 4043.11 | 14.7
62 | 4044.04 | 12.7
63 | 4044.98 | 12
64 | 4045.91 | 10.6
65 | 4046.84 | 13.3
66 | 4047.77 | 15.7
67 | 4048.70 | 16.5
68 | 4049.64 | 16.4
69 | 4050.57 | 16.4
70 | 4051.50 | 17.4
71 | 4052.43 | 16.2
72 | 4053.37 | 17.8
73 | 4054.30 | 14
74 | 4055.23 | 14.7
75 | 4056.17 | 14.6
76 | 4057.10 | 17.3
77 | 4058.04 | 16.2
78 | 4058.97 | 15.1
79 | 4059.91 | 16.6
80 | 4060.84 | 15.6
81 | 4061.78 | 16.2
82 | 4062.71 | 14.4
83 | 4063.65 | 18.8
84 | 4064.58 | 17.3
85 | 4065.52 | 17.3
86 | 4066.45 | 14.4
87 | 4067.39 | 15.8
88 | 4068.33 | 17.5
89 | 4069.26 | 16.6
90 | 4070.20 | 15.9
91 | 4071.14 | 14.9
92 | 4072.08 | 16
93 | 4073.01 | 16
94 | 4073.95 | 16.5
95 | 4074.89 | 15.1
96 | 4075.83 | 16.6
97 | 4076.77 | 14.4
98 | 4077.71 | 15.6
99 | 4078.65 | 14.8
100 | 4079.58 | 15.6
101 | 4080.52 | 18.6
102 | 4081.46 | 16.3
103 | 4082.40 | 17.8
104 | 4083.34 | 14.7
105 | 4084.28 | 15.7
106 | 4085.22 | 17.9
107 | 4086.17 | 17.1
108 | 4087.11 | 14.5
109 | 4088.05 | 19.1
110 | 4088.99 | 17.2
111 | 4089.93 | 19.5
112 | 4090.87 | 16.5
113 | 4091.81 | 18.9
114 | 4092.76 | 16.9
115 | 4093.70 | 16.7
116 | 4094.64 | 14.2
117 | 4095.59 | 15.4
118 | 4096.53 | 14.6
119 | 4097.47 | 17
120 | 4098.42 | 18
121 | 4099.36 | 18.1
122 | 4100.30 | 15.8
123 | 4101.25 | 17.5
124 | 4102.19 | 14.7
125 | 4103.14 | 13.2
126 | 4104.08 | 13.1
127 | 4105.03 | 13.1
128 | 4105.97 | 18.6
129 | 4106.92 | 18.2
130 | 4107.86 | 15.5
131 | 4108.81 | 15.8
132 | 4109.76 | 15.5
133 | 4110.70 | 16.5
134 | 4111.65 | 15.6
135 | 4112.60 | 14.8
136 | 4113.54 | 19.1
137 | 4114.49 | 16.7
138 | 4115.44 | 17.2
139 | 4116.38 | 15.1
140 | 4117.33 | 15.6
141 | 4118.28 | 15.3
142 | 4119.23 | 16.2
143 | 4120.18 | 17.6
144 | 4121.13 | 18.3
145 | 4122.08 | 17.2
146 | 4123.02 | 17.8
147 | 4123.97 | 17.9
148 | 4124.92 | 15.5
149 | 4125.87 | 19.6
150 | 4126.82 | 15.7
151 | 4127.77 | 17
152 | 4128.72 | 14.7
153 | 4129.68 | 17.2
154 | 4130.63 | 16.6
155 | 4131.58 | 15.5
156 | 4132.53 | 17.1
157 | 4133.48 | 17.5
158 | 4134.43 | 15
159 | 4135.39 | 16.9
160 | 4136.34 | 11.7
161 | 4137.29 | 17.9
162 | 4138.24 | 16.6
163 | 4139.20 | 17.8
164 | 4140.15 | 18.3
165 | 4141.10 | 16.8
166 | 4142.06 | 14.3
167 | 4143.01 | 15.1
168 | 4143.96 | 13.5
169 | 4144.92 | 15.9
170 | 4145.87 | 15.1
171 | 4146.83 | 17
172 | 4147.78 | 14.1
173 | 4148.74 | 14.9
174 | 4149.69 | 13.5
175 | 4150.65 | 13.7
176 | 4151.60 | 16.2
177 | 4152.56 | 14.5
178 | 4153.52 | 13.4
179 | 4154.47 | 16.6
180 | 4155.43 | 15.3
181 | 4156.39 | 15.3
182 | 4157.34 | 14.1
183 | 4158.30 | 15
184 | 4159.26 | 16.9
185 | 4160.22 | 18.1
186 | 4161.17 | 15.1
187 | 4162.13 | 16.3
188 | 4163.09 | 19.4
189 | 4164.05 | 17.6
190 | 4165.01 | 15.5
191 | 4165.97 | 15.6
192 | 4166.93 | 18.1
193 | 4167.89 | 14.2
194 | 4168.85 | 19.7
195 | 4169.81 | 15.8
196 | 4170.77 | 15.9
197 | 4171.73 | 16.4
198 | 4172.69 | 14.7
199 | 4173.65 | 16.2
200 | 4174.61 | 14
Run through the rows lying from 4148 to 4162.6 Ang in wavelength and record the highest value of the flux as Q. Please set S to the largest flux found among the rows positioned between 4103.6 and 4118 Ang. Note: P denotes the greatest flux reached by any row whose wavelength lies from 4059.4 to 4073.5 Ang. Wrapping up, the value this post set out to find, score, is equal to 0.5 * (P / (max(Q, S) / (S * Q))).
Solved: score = 170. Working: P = 18.8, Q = 18.1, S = 19.1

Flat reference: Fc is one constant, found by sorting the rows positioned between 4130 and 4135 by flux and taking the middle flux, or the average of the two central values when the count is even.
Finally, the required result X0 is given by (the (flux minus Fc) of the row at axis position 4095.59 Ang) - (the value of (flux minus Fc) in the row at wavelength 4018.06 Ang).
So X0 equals -3.6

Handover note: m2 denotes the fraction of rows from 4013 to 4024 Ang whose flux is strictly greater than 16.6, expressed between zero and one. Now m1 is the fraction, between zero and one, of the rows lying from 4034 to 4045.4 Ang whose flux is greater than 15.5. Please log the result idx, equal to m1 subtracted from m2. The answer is 0.00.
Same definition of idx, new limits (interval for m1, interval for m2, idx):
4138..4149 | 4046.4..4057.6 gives -0.25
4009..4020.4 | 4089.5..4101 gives -0.42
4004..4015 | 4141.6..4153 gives -0.75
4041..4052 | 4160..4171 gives -0.08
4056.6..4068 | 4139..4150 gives -0.42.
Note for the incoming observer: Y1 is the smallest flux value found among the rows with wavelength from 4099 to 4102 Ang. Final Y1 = 15.8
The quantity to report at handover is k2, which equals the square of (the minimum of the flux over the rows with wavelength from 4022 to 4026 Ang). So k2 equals 240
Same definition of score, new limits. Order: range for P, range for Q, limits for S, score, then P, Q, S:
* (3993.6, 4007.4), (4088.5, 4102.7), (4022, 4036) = 192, 19.7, 19.5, 20.1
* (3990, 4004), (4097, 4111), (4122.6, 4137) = 183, 19.7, 18.6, 19.6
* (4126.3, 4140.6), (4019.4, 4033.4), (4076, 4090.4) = 178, 18.3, 20.1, 19.5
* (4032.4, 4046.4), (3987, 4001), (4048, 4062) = 173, 19.4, 19.7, 17.8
